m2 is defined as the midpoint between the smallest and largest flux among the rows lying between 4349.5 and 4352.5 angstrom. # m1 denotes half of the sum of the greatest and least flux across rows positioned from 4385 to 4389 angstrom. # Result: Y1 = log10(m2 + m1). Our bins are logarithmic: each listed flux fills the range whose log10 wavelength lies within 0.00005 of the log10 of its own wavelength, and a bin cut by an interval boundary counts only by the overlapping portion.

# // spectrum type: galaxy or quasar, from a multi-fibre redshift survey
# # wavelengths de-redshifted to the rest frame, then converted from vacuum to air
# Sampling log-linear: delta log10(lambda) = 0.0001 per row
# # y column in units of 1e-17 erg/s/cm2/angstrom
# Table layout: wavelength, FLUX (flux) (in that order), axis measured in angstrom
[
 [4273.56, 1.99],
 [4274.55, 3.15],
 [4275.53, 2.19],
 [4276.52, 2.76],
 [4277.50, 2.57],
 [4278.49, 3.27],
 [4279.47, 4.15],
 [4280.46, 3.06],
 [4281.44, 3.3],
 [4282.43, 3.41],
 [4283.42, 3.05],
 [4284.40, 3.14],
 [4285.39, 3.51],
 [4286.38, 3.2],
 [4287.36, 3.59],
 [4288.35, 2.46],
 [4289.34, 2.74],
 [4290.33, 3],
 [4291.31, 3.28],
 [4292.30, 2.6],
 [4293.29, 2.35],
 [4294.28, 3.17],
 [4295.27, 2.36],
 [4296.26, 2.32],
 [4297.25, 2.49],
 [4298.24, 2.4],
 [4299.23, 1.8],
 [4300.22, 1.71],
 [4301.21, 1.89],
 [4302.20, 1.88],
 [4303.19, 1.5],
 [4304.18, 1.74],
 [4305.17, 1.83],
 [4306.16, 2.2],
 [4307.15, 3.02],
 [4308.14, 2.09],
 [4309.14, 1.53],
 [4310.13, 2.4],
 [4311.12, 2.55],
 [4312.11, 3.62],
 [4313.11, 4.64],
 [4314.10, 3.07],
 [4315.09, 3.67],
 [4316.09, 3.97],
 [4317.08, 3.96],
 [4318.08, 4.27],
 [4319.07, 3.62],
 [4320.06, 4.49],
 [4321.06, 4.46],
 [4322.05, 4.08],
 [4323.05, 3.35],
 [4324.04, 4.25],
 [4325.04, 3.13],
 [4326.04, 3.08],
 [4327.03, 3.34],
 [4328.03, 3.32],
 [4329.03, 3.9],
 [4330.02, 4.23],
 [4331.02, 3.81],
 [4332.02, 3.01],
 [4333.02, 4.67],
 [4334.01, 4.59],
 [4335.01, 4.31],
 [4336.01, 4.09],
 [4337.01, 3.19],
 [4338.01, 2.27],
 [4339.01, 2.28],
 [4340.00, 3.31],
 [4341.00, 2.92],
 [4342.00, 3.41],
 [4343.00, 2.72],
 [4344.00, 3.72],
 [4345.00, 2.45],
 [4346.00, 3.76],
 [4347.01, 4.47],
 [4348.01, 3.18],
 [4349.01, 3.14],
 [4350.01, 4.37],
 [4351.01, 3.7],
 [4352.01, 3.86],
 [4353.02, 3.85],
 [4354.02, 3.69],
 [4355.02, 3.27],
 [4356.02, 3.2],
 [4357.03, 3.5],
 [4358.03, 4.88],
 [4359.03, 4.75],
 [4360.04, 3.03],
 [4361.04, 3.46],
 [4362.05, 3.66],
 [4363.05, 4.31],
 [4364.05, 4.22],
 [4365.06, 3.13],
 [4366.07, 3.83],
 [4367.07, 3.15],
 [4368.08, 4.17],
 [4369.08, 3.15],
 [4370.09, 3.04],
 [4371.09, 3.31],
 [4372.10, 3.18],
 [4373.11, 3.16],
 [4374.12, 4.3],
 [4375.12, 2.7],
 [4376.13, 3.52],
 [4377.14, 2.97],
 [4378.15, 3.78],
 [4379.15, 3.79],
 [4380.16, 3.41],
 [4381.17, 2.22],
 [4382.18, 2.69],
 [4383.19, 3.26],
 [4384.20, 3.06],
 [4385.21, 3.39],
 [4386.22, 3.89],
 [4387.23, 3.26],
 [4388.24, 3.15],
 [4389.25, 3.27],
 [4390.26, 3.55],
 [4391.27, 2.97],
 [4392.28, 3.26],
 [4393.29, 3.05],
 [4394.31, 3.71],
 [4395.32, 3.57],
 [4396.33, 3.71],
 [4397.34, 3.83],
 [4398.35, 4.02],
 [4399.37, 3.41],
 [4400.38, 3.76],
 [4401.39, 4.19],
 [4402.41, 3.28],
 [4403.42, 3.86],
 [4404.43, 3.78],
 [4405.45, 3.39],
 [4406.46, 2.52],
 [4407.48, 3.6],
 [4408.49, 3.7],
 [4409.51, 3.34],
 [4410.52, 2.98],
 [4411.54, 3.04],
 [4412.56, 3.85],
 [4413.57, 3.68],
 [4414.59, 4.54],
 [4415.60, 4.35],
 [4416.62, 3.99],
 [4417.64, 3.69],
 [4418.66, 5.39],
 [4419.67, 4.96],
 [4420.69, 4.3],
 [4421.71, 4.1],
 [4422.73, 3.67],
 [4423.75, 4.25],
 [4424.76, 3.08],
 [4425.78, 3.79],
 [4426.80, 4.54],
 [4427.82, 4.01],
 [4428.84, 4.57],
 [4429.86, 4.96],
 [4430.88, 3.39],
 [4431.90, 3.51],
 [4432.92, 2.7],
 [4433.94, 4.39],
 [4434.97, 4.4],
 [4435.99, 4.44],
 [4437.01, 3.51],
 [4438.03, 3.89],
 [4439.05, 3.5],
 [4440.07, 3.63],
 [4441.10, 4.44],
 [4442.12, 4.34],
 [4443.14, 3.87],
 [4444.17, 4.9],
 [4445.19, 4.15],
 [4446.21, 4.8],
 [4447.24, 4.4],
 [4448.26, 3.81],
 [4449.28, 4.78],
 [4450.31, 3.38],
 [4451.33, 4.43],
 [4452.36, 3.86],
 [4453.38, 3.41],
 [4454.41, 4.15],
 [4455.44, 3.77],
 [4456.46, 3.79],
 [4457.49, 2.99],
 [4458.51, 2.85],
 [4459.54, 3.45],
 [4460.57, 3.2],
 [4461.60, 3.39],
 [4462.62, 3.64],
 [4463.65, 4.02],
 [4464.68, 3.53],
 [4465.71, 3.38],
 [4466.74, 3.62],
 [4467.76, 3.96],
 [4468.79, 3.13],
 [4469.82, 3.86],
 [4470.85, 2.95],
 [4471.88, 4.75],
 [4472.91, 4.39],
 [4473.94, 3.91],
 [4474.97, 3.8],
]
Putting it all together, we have 0.878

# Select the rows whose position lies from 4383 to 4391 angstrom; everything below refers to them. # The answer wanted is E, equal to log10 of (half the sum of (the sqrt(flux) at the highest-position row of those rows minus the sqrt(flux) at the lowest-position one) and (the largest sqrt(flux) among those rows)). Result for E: 0.01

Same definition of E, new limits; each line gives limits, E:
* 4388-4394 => -0.03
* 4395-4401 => 0.01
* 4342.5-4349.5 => 0.05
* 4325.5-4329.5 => 0.04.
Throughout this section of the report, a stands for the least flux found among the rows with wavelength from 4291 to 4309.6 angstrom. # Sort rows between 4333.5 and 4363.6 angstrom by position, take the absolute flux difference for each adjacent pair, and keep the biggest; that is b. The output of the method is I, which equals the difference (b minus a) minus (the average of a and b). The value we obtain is -1.4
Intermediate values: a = 1.5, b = 1.72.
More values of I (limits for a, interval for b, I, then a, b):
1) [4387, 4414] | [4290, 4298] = -3.4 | 2.52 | 0.82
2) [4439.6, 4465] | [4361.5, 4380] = -3.5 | 2.85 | 1.60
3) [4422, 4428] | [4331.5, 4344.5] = -3.8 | 3.08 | 1.66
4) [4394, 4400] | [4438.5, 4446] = -4.6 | 3.41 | 1.03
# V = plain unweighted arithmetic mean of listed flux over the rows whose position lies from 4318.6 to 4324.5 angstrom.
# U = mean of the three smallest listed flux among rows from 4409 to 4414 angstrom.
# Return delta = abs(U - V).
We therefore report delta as 0.9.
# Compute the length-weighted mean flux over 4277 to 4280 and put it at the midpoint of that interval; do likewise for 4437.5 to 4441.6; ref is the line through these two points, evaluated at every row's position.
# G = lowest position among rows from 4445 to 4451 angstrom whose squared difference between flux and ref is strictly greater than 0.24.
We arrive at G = 4446.21 angstrom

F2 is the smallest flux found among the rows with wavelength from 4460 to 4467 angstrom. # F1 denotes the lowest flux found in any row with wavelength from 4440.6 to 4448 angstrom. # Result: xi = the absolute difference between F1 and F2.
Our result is 0.67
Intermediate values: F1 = 3.87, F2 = 3.2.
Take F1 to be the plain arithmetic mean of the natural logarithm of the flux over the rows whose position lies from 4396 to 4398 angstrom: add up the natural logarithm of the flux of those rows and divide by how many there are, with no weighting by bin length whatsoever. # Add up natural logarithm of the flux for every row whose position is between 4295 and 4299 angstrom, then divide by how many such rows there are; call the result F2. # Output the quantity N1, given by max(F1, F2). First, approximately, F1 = 1.33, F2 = 0.87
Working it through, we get 1.33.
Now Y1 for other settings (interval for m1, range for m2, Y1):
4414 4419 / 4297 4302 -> 0.822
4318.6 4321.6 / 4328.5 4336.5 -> 0.897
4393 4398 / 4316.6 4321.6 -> 0.875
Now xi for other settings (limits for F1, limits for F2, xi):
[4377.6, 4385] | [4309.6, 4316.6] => 0.18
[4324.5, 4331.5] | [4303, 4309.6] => 1.58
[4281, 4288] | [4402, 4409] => 0.53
